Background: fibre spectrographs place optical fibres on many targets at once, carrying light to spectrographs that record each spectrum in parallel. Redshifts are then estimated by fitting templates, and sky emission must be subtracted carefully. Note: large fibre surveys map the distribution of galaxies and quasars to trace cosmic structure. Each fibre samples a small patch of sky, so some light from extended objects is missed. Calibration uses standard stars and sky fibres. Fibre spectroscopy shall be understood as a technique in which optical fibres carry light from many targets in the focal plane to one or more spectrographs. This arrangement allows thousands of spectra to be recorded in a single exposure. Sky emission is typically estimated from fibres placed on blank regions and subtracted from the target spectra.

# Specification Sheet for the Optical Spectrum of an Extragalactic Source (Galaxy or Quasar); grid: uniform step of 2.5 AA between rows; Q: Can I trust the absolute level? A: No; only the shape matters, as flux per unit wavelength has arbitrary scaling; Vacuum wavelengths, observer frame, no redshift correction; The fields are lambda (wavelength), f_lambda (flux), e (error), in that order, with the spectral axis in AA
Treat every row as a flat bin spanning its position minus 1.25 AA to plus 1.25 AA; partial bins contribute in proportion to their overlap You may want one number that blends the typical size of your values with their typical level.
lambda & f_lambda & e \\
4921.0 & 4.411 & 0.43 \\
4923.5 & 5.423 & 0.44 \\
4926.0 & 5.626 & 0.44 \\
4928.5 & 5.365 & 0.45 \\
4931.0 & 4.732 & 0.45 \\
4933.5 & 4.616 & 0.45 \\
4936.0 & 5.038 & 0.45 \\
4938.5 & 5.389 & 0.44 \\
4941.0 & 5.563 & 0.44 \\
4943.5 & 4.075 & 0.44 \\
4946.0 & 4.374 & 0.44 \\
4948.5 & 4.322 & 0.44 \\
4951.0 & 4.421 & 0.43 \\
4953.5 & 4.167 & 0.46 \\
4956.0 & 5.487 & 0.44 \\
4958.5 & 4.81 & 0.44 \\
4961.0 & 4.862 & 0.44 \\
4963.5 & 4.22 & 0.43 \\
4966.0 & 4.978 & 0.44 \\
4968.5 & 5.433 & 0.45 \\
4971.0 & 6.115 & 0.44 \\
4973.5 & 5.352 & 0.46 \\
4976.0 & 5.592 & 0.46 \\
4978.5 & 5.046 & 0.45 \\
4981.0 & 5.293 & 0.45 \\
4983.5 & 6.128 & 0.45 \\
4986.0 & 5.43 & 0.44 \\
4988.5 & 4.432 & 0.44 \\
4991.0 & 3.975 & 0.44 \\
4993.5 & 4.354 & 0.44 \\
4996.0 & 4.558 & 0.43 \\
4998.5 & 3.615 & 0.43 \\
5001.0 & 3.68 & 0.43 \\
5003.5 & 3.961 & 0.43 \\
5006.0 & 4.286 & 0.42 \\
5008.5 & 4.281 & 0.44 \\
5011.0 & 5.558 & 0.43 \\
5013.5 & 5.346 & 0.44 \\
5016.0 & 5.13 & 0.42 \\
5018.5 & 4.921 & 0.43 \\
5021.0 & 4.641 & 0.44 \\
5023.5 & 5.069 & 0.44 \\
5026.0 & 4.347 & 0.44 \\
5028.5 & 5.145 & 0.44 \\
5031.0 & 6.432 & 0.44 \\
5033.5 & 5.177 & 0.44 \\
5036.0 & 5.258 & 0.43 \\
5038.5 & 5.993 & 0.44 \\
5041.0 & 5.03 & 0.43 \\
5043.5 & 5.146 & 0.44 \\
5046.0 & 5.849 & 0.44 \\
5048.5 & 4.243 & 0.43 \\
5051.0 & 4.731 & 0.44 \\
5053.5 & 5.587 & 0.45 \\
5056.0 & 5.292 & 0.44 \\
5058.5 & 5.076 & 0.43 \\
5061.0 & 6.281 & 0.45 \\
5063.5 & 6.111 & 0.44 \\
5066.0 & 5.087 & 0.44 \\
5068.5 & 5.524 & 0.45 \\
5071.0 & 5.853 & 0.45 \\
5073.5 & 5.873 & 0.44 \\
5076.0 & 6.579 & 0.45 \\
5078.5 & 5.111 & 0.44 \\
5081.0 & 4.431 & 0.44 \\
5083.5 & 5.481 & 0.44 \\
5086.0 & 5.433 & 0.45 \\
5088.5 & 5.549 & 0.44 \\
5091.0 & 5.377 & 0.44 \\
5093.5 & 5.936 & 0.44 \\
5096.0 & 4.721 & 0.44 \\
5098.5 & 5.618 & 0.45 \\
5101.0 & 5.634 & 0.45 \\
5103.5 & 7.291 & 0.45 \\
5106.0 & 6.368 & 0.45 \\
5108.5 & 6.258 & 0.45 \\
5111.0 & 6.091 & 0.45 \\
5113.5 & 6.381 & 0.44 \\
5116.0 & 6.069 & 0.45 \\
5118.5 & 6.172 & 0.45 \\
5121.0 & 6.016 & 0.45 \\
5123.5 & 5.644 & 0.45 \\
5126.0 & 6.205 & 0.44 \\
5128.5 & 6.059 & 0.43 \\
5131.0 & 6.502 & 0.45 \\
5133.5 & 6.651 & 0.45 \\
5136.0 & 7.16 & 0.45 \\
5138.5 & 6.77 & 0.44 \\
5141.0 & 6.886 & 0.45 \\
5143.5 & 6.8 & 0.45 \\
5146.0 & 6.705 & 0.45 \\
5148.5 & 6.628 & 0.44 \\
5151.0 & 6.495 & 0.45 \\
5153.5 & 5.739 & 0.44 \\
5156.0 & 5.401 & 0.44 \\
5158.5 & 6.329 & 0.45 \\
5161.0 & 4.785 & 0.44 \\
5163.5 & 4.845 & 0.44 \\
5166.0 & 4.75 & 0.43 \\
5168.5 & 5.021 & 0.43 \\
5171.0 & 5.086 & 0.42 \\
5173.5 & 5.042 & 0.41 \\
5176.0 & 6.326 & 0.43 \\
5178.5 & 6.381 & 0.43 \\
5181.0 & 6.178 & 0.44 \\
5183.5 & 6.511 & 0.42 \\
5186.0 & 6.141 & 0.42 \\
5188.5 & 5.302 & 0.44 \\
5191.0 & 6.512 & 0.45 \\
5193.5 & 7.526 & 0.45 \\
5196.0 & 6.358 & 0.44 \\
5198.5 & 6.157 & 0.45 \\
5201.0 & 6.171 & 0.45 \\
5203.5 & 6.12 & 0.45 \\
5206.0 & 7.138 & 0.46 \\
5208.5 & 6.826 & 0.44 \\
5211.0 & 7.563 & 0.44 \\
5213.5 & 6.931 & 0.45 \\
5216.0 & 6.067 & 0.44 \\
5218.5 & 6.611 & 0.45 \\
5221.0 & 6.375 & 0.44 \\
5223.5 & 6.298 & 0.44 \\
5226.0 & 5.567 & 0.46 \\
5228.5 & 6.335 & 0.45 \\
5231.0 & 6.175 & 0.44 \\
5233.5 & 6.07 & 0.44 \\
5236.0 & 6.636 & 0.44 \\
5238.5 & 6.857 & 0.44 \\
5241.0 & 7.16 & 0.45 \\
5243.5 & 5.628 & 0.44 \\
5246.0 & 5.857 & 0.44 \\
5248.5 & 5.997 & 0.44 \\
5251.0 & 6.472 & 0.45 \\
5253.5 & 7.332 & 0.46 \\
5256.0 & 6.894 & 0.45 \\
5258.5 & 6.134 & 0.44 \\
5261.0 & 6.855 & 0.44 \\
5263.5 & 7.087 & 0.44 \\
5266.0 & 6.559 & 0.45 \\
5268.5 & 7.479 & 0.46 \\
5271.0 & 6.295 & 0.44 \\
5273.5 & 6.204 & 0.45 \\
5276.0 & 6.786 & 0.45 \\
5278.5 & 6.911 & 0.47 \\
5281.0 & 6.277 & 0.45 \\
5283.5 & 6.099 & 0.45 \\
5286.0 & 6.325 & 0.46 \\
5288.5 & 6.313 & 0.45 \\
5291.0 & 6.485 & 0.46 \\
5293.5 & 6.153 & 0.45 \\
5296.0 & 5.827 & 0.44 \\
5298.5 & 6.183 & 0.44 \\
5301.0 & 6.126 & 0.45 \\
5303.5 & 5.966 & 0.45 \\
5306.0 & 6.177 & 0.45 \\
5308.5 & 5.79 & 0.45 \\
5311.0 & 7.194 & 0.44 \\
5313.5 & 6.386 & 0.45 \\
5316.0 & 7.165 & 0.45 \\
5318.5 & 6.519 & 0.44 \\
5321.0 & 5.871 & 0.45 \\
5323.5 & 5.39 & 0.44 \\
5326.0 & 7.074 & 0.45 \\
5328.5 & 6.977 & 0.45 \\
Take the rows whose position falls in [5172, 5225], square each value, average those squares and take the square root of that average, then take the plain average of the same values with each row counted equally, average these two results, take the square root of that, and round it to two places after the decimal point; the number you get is 2.53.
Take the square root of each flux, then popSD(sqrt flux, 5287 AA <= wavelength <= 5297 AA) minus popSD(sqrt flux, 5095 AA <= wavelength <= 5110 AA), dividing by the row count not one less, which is -0.11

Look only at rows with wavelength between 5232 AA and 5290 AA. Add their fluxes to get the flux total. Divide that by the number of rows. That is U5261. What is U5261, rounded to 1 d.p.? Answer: 6.5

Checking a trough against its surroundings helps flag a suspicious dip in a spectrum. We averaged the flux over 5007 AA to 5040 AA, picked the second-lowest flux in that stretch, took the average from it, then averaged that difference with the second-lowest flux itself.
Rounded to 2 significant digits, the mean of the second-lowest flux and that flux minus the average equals 1.8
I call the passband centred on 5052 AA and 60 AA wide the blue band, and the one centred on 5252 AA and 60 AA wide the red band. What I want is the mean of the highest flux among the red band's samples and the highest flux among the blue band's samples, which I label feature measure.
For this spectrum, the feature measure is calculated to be 7.03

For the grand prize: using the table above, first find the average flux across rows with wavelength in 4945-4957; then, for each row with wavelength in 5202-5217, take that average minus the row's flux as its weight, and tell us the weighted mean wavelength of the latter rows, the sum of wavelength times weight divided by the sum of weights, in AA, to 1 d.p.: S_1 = 5209.7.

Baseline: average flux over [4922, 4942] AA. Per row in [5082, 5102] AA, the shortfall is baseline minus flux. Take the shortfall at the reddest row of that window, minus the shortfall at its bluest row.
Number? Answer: -0.15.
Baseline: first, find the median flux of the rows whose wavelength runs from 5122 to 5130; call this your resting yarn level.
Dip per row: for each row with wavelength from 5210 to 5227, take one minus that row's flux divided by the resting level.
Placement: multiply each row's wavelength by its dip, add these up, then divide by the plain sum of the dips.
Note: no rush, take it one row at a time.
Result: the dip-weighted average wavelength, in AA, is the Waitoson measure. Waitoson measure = 5212.7 AA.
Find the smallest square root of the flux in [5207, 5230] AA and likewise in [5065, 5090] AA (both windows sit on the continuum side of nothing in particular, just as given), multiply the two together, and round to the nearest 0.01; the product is 4.97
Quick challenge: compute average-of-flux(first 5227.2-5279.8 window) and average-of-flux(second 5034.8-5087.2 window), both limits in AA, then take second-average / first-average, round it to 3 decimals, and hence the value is 0.828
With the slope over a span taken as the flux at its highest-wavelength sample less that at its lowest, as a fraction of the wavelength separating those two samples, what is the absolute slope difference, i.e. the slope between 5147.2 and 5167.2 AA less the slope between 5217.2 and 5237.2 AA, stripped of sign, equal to 0.11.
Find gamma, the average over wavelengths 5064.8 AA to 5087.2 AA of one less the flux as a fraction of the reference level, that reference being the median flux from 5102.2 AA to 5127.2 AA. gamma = 0.11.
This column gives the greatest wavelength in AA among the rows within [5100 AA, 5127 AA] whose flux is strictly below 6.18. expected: 5123.5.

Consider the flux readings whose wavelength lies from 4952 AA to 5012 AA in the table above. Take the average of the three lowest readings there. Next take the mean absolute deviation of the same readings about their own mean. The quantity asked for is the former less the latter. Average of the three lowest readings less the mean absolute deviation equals 3.13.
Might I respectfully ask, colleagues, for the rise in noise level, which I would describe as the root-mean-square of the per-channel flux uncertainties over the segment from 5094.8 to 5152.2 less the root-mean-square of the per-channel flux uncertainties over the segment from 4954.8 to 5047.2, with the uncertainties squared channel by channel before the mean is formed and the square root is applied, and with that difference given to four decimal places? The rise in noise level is 0.0083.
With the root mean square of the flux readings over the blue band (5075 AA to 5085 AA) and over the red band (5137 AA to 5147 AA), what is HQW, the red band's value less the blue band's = 1.33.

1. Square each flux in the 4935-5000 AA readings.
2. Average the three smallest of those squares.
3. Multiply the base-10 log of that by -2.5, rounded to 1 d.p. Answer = -3.0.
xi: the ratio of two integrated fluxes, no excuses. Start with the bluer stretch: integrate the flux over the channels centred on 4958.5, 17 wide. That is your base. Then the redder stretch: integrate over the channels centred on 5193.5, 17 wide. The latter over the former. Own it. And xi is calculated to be 1.3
